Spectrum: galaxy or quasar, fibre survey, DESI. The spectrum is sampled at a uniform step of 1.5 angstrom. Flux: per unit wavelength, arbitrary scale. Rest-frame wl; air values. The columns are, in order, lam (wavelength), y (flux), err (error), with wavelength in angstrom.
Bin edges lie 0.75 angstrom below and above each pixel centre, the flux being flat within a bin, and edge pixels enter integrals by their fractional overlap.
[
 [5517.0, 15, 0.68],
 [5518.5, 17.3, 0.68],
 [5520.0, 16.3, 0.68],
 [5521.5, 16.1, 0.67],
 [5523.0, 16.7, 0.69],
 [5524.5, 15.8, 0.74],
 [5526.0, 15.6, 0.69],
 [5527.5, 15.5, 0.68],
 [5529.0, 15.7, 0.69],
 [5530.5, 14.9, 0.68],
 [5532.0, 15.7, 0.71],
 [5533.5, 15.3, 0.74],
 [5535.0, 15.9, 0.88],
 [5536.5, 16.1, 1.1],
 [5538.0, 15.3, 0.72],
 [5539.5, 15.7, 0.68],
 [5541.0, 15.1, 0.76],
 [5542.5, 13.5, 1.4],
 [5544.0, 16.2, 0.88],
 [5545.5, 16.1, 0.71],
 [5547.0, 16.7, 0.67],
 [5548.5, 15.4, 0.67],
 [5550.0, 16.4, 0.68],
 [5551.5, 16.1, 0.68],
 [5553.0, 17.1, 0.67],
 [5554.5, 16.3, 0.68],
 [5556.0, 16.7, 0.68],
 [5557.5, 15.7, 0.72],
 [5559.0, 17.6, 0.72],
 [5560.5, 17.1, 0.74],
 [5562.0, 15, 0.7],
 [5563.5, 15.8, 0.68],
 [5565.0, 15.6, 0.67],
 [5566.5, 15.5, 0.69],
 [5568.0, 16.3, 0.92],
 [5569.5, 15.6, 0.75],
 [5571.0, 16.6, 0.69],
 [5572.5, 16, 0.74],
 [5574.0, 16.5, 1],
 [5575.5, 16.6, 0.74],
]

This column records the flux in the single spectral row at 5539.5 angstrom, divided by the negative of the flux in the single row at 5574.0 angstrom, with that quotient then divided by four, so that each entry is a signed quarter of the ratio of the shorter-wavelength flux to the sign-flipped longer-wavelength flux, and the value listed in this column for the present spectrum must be -0.238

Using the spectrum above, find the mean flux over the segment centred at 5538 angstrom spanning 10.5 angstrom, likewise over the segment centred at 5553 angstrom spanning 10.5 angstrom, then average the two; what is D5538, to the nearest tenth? 15.8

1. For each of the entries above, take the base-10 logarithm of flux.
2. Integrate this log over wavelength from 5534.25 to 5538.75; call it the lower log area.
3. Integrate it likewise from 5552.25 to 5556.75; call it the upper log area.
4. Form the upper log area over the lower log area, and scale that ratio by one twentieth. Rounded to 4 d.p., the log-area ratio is 0.0510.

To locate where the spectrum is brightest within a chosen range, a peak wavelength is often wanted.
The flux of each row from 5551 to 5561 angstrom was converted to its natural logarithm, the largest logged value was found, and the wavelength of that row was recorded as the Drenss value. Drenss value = 5559.0 angstrom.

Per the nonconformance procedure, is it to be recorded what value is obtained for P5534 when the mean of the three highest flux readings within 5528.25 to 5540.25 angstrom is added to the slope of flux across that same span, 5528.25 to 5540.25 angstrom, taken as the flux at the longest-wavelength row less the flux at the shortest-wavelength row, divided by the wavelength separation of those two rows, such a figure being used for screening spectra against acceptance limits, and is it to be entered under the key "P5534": 15.9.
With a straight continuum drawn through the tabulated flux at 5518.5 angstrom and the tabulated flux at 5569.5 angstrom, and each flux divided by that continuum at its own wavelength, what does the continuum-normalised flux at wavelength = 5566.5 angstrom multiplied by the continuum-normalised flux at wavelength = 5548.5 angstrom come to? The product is 0.93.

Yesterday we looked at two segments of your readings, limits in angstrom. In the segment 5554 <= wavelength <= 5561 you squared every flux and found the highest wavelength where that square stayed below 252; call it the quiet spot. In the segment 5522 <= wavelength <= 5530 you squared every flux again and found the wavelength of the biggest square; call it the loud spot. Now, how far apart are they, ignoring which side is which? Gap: 34.5 angstrom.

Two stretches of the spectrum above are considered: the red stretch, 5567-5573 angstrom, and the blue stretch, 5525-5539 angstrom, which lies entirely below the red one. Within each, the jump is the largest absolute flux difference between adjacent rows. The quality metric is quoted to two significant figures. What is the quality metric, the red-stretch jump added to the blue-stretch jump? 1.8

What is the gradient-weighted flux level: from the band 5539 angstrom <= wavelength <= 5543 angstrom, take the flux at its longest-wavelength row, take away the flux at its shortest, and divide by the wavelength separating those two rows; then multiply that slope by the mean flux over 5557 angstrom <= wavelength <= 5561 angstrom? -12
